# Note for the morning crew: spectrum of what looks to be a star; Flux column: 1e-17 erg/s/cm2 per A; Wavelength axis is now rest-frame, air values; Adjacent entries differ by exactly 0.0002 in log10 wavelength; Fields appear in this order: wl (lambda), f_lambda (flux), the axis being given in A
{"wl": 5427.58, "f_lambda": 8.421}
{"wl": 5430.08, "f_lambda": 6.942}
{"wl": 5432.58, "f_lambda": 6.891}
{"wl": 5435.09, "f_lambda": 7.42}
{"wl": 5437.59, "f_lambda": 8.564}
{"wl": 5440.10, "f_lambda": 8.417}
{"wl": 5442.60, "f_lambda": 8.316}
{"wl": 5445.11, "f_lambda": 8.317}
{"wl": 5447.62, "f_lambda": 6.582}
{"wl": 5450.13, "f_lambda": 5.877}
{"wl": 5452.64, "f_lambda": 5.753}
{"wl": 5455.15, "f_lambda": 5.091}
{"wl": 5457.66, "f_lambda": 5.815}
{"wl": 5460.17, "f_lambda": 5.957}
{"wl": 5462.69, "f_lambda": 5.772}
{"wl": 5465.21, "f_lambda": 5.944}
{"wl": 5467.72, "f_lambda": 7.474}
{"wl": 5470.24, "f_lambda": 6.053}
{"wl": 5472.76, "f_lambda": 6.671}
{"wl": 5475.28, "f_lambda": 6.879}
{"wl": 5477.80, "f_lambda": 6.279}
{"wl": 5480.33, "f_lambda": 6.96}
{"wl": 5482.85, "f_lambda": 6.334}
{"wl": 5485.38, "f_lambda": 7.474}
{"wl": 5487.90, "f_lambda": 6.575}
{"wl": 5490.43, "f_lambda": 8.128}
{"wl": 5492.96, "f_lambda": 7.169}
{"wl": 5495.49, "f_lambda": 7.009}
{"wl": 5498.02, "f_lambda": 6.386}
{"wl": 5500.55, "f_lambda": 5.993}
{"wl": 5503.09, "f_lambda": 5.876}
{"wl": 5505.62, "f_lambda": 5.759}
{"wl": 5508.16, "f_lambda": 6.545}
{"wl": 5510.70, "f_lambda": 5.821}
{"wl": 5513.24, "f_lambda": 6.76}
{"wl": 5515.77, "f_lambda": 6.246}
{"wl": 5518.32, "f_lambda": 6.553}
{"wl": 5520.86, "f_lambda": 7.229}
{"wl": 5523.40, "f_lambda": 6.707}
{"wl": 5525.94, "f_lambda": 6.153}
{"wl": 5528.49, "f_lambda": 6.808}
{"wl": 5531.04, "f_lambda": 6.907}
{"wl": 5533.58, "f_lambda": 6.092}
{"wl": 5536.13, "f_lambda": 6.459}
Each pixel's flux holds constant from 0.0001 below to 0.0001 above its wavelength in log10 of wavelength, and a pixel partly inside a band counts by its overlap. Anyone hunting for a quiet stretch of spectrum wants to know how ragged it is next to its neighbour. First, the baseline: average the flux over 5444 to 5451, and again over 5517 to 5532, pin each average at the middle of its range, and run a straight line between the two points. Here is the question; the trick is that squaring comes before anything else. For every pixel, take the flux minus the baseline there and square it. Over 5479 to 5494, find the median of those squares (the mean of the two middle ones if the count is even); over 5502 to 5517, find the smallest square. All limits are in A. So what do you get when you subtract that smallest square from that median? 0.19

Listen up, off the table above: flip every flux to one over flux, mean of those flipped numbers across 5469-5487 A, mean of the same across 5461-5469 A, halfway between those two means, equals 0.155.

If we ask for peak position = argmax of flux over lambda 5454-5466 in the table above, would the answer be 5460.17 A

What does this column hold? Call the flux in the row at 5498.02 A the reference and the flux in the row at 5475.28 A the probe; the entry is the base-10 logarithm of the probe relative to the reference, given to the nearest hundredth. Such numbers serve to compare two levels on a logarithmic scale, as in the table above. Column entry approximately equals 0.03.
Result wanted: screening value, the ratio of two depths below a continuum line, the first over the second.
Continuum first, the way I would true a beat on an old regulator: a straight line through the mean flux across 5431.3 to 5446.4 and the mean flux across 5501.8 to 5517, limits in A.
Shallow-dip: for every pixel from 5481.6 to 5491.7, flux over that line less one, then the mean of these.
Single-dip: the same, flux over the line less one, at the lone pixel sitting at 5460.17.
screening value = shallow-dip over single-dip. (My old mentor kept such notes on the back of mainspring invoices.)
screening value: -0.3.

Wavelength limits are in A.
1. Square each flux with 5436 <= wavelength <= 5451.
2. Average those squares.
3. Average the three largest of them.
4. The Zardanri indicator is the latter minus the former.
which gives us 11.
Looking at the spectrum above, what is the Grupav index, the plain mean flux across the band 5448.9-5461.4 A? 5.7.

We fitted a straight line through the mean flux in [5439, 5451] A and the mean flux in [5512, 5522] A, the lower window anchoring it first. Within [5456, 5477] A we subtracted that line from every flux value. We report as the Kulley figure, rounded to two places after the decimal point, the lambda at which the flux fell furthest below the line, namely 5457.66 A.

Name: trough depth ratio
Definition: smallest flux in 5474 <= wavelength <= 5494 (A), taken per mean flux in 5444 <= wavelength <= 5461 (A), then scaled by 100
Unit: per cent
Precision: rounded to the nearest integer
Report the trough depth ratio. 101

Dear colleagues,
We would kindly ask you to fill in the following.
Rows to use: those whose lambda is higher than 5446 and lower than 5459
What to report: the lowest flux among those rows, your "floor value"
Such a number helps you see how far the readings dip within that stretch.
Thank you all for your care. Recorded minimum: 5.091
